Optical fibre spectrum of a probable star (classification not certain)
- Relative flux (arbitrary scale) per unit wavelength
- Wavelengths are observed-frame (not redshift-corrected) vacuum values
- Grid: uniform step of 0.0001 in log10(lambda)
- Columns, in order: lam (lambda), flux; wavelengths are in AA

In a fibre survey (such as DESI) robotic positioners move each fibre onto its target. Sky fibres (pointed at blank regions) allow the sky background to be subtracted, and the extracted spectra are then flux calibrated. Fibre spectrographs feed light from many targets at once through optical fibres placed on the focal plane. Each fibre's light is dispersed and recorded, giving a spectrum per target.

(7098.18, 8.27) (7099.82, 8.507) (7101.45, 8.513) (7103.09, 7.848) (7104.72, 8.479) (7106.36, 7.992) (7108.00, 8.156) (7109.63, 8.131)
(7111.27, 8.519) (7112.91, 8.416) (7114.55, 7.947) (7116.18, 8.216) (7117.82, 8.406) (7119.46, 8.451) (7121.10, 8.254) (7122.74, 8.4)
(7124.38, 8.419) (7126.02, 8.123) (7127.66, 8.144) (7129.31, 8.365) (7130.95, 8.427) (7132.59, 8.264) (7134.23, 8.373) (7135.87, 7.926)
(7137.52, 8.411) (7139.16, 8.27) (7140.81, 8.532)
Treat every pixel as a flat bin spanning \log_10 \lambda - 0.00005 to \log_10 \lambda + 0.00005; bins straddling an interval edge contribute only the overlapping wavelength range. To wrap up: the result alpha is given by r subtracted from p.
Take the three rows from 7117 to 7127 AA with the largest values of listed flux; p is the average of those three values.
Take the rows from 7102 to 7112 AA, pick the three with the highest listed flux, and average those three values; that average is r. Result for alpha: 0.041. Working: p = 8.43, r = 8.38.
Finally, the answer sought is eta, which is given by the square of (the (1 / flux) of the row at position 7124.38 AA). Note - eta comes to 0.0141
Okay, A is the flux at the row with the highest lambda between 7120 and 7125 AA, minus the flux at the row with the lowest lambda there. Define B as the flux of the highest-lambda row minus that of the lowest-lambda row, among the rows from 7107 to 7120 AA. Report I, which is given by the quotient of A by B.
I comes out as 0.6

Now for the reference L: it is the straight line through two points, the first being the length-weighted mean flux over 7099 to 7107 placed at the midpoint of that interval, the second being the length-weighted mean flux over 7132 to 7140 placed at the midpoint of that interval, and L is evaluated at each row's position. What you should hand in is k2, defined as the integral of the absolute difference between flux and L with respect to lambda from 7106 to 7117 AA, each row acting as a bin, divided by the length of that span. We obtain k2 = 0.18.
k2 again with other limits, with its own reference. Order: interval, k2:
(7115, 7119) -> 0.12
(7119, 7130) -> 0.12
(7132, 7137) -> 0.16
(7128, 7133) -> 0.11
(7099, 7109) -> 0.25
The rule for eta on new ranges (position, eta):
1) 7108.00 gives 0.0150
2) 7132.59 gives 0.0146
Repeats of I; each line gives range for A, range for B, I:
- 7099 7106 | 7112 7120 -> -0.8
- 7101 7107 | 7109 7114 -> -1.8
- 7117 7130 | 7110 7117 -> 0.1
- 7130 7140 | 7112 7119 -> 15.7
